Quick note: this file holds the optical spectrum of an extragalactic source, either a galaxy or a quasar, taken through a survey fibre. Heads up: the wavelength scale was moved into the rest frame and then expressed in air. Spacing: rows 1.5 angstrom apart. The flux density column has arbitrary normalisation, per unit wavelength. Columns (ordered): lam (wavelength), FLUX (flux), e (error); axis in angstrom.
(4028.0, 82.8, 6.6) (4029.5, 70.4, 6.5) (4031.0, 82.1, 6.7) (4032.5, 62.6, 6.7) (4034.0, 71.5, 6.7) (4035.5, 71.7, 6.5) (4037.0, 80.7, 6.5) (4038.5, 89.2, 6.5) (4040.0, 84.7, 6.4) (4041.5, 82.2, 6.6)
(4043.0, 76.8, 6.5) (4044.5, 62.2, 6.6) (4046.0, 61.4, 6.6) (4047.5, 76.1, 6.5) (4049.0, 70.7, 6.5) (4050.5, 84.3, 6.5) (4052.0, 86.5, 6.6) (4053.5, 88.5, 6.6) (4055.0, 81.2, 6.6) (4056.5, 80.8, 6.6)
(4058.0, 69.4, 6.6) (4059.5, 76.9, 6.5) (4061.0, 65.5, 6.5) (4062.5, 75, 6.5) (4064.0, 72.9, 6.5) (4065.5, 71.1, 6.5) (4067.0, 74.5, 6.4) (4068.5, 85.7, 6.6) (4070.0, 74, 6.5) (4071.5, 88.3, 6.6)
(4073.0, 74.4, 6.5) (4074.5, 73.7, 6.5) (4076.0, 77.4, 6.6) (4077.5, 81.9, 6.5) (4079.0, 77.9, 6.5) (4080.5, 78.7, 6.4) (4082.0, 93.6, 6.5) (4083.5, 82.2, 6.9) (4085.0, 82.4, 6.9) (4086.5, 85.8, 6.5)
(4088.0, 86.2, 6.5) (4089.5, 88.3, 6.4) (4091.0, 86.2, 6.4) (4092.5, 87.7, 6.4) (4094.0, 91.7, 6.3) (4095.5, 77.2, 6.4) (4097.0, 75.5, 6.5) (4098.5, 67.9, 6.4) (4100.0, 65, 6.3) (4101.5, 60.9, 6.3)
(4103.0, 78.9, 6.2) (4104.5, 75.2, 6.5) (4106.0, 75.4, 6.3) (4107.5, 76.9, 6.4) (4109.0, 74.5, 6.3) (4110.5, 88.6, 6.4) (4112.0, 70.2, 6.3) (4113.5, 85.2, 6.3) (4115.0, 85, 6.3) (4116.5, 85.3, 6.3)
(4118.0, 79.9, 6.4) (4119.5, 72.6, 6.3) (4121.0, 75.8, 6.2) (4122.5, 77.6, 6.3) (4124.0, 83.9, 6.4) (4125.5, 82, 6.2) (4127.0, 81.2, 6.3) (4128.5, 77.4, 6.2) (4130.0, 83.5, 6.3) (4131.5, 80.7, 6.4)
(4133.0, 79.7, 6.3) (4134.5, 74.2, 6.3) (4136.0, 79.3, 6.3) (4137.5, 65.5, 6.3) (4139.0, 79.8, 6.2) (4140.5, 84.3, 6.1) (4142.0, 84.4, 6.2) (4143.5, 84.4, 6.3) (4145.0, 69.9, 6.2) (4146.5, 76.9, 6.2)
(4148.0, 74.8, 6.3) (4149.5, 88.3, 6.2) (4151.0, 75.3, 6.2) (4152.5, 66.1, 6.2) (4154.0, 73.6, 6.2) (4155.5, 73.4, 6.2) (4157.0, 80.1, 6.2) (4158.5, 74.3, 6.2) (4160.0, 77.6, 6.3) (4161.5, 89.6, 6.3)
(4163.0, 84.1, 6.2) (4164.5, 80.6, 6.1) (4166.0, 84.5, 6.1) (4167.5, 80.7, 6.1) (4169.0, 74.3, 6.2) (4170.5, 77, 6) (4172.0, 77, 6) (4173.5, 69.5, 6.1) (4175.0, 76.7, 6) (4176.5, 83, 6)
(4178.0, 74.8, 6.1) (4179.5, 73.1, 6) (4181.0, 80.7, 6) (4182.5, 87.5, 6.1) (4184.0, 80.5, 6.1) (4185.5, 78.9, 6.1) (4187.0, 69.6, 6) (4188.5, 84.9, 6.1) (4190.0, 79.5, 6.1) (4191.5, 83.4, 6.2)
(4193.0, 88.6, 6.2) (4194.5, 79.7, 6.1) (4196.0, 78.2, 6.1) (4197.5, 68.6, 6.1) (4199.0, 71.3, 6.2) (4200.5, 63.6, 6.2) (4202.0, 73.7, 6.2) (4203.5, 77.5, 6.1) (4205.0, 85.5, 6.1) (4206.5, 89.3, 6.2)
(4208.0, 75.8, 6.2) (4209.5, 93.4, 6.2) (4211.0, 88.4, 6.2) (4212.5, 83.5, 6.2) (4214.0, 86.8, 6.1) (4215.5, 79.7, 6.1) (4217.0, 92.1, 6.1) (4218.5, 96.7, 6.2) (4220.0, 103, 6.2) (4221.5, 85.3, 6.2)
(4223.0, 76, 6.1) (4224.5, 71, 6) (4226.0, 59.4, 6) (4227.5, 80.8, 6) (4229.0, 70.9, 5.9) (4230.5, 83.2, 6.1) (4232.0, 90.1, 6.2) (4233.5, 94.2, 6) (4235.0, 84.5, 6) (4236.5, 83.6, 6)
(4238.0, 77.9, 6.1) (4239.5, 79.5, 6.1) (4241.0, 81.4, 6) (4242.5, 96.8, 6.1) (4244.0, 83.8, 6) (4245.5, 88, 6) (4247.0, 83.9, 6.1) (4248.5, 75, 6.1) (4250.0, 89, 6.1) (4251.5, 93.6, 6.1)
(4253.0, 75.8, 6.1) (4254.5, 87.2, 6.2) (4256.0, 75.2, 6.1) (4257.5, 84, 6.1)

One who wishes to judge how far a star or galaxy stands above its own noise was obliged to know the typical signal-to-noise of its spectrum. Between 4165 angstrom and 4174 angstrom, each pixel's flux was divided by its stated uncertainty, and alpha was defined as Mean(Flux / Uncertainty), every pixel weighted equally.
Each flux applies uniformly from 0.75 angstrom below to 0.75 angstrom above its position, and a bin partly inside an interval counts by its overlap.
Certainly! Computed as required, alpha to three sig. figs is 12.7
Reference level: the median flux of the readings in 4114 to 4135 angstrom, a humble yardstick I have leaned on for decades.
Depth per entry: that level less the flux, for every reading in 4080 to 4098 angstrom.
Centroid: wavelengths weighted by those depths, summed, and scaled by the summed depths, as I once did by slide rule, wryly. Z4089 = 4087.5 angstrom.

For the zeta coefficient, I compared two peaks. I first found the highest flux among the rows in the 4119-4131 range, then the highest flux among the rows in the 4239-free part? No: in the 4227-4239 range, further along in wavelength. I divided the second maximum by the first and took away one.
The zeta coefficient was 0.123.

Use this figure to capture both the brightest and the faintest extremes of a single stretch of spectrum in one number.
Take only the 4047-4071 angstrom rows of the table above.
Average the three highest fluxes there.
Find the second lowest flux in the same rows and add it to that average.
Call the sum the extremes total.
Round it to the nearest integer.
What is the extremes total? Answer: 156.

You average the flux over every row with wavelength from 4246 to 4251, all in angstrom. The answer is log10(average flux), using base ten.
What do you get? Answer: 1.92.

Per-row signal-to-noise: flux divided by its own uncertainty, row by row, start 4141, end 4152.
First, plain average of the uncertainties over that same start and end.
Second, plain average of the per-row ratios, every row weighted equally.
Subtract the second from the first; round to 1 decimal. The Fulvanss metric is -6.5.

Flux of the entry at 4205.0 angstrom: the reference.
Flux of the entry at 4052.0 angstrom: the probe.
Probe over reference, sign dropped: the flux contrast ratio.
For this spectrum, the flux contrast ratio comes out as 1.01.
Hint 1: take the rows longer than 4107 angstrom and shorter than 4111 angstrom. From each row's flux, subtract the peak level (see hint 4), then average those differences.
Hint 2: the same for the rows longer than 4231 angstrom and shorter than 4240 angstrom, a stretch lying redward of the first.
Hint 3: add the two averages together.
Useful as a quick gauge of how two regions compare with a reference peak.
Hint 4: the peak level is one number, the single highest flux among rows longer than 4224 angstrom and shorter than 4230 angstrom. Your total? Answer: 3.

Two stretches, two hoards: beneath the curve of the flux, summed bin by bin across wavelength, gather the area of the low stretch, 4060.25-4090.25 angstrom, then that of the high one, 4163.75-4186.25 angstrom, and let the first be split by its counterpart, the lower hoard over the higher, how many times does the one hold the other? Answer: 1.3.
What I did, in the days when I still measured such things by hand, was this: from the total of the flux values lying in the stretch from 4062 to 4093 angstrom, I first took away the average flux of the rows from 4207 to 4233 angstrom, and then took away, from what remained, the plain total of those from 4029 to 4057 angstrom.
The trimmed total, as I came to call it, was 151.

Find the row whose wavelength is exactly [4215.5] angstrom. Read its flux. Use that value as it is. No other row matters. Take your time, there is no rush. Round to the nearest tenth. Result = 79.7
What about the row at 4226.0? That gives 59.4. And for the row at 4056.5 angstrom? 80.8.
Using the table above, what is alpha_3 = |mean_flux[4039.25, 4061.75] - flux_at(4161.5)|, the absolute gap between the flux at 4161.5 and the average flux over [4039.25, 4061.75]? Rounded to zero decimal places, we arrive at 13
